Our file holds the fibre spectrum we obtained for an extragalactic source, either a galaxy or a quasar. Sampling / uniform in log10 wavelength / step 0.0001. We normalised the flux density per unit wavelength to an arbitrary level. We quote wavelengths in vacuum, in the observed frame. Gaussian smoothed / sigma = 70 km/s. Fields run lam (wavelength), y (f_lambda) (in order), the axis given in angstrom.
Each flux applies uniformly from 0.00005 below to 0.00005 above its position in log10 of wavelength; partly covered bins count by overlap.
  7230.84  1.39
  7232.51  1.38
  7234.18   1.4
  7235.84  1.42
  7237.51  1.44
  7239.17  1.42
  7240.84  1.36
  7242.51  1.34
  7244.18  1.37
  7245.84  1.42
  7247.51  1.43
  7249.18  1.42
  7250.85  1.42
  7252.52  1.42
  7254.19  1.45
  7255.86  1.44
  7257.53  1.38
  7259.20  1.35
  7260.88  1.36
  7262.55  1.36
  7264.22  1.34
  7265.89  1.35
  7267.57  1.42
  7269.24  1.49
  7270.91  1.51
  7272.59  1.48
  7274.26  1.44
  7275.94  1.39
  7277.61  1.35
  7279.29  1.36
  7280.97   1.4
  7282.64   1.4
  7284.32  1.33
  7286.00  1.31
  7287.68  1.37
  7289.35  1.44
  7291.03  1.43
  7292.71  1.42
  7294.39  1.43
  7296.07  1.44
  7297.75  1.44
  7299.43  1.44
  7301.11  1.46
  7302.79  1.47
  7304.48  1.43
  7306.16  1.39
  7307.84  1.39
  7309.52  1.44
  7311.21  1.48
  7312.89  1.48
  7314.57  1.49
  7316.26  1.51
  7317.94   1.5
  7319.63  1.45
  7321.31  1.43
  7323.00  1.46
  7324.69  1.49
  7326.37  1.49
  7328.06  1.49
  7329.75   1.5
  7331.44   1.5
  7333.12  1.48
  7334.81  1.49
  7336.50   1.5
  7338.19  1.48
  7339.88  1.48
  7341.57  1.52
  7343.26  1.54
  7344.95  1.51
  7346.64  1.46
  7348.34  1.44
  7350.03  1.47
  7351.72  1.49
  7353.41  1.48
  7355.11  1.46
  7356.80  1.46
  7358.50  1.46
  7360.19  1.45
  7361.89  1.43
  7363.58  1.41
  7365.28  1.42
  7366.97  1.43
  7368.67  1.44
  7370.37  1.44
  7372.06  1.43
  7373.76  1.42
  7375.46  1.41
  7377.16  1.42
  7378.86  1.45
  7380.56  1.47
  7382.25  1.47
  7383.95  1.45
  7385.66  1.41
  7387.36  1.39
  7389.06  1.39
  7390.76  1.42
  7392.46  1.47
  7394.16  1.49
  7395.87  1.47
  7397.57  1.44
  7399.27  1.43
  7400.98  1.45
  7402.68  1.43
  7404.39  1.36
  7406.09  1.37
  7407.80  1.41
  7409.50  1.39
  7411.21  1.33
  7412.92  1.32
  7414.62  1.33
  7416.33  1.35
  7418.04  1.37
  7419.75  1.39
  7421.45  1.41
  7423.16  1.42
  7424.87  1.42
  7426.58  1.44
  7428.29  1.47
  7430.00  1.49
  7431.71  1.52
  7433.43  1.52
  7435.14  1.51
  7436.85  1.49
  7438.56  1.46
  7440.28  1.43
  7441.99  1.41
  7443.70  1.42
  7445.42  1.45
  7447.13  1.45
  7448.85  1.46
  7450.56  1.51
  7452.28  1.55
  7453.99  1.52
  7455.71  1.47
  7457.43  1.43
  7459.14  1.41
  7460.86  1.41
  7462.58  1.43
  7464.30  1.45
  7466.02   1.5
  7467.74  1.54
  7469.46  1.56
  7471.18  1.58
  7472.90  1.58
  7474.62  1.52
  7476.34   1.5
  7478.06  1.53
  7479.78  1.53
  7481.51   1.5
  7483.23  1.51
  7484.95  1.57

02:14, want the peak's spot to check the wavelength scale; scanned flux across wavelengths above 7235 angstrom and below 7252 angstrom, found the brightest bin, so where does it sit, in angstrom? 7237.51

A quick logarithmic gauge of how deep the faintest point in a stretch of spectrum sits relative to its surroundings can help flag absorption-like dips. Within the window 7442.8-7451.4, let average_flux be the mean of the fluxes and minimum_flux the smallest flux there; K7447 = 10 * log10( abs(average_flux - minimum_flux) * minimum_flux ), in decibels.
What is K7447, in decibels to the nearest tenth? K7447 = -12.7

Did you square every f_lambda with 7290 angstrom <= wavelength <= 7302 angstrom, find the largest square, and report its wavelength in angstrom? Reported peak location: 7301.11 angstrom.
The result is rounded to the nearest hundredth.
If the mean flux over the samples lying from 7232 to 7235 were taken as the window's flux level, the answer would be 1.39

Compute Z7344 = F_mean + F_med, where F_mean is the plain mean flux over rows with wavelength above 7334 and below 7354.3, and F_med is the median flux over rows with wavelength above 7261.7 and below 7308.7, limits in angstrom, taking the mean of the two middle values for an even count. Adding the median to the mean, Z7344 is 2.91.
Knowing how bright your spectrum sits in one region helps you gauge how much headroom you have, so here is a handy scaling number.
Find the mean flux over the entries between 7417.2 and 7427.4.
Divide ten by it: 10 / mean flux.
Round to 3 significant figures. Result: 7.10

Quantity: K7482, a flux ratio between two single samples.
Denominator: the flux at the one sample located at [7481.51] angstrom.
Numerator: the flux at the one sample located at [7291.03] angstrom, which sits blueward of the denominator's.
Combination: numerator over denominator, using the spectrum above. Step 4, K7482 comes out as 0.953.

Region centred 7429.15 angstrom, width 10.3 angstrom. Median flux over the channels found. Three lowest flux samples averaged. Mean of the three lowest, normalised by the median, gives 0.975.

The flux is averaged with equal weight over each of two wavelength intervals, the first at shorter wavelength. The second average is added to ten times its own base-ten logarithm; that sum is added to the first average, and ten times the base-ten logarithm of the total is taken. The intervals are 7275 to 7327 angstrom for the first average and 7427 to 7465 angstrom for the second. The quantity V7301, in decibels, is 6.59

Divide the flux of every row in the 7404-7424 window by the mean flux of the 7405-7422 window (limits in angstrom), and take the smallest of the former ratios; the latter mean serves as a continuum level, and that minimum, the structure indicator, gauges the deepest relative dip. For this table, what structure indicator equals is 0.97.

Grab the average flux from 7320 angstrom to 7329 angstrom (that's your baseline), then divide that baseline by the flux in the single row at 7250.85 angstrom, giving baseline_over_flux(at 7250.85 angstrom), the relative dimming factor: 1.04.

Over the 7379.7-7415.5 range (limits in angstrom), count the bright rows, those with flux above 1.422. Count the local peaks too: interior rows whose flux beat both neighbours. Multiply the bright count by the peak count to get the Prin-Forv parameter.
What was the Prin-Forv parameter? 30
